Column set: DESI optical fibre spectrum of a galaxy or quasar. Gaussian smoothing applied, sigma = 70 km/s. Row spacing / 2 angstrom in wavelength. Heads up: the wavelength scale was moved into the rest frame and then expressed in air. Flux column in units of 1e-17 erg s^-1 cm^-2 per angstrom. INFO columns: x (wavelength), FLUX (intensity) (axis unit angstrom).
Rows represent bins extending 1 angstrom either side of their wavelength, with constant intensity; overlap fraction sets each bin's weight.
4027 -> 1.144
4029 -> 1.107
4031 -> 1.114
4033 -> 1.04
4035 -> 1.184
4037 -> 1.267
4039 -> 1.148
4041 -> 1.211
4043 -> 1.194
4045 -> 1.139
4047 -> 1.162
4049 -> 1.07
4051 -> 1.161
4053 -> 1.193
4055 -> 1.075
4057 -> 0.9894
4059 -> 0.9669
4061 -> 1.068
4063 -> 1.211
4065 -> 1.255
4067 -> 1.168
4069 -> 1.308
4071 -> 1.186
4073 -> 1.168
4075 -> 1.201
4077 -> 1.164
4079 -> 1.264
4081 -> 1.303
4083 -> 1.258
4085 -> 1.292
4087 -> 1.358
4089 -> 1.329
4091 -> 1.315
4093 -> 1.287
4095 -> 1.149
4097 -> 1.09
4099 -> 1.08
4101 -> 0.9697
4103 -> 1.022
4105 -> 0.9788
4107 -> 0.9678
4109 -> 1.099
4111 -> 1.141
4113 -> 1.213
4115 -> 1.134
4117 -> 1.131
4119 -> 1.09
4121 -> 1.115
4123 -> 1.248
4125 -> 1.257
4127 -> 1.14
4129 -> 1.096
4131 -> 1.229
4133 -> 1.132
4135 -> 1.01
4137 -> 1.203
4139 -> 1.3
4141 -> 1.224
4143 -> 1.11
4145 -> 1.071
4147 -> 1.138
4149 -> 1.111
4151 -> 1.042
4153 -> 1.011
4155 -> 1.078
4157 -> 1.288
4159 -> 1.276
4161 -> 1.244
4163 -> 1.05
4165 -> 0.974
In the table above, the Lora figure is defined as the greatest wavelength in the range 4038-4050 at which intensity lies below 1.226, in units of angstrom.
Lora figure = 4049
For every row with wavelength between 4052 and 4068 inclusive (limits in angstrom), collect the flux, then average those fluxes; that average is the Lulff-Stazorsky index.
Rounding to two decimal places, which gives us 1.12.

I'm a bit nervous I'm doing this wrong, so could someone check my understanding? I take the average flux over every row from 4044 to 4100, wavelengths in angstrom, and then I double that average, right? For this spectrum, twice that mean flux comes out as 2.37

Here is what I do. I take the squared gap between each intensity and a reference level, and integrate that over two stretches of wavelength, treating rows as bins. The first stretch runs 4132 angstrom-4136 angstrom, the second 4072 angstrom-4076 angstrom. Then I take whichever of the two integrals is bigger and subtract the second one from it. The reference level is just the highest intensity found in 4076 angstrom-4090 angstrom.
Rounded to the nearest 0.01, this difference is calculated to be 0.22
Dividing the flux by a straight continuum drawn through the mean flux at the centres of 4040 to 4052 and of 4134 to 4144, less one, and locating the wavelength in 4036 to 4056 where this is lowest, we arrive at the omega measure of 4049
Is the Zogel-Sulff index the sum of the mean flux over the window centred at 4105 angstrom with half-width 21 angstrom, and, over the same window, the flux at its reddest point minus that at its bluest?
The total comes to 1.12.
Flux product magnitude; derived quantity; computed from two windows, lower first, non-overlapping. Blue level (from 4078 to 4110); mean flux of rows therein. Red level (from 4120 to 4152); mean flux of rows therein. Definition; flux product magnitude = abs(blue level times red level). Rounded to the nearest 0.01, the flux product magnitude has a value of 1.35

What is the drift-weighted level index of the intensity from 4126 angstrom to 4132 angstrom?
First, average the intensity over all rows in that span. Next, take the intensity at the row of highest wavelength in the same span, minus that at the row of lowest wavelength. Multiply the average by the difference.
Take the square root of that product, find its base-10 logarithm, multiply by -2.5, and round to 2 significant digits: 1.2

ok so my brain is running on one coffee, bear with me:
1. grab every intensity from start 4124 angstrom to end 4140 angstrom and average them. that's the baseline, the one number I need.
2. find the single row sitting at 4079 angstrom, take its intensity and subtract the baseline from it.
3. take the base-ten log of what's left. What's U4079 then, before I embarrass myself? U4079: -1.03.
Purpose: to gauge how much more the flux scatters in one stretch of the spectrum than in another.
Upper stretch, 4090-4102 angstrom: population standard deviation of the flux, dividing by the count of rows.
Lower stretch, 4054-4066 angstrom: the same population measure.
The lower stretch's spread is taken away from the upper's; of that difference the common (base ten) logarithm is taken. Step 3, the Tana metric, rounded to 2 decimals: -1.85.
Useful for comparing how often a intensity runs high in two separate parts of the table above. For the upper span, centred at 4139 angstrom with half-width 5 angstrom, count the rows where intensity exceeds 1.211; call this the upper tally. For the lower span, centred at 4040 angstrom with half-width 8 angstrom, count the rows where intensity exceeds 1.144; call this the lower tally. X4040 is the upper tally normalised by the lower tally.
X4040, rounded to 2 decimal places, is 0.33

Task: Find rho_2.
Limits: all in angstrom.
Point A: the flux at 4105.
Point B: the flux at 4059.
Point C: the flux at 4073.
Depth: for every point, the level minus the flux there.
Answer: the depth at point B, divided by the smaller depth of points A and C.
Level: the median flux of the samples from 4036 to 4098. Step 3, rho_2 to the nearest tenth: 9.0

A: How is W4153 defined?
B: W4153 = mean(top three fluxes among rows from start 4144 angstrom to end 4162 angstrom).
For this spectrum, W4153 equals 1.27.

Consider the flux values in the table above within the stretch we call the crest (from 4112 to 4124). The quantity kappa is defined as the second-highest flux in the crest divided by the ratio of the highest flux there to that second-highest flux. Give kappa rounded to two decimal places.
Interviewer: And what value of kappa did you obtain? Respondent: 1.18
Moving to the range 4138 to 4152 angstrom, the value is 1.15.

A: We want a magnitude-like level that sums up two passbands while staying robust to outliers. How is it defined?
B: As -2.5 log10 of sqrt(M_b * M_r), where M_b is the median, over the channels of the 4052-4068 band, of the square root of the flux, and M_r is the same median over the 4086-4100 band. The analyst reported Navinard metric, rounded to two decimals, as -0.10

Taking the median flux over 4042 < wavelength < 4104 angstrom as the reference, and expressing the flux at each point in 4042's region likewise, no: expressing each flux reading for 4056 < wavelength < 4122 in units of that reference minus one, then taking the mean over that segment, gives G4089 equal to -0.01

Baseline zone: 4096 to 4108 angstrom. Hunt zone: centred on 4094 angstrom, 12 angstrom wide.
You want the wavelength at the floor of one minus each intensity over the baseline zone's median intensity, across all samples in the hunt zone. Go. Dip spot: 4089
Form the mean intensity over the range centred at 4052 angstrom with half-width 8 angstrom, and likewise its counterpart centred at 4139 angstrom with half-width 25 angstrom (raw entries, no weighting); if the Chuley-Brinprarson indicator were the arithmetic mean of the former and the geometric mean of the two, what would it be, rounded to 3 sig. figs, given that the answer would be 1.11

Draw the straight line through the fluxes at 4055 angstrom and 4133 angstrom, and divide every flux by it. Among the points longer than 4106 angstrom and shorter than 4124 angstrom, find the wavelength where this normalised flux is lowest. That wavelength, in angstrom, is 4107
